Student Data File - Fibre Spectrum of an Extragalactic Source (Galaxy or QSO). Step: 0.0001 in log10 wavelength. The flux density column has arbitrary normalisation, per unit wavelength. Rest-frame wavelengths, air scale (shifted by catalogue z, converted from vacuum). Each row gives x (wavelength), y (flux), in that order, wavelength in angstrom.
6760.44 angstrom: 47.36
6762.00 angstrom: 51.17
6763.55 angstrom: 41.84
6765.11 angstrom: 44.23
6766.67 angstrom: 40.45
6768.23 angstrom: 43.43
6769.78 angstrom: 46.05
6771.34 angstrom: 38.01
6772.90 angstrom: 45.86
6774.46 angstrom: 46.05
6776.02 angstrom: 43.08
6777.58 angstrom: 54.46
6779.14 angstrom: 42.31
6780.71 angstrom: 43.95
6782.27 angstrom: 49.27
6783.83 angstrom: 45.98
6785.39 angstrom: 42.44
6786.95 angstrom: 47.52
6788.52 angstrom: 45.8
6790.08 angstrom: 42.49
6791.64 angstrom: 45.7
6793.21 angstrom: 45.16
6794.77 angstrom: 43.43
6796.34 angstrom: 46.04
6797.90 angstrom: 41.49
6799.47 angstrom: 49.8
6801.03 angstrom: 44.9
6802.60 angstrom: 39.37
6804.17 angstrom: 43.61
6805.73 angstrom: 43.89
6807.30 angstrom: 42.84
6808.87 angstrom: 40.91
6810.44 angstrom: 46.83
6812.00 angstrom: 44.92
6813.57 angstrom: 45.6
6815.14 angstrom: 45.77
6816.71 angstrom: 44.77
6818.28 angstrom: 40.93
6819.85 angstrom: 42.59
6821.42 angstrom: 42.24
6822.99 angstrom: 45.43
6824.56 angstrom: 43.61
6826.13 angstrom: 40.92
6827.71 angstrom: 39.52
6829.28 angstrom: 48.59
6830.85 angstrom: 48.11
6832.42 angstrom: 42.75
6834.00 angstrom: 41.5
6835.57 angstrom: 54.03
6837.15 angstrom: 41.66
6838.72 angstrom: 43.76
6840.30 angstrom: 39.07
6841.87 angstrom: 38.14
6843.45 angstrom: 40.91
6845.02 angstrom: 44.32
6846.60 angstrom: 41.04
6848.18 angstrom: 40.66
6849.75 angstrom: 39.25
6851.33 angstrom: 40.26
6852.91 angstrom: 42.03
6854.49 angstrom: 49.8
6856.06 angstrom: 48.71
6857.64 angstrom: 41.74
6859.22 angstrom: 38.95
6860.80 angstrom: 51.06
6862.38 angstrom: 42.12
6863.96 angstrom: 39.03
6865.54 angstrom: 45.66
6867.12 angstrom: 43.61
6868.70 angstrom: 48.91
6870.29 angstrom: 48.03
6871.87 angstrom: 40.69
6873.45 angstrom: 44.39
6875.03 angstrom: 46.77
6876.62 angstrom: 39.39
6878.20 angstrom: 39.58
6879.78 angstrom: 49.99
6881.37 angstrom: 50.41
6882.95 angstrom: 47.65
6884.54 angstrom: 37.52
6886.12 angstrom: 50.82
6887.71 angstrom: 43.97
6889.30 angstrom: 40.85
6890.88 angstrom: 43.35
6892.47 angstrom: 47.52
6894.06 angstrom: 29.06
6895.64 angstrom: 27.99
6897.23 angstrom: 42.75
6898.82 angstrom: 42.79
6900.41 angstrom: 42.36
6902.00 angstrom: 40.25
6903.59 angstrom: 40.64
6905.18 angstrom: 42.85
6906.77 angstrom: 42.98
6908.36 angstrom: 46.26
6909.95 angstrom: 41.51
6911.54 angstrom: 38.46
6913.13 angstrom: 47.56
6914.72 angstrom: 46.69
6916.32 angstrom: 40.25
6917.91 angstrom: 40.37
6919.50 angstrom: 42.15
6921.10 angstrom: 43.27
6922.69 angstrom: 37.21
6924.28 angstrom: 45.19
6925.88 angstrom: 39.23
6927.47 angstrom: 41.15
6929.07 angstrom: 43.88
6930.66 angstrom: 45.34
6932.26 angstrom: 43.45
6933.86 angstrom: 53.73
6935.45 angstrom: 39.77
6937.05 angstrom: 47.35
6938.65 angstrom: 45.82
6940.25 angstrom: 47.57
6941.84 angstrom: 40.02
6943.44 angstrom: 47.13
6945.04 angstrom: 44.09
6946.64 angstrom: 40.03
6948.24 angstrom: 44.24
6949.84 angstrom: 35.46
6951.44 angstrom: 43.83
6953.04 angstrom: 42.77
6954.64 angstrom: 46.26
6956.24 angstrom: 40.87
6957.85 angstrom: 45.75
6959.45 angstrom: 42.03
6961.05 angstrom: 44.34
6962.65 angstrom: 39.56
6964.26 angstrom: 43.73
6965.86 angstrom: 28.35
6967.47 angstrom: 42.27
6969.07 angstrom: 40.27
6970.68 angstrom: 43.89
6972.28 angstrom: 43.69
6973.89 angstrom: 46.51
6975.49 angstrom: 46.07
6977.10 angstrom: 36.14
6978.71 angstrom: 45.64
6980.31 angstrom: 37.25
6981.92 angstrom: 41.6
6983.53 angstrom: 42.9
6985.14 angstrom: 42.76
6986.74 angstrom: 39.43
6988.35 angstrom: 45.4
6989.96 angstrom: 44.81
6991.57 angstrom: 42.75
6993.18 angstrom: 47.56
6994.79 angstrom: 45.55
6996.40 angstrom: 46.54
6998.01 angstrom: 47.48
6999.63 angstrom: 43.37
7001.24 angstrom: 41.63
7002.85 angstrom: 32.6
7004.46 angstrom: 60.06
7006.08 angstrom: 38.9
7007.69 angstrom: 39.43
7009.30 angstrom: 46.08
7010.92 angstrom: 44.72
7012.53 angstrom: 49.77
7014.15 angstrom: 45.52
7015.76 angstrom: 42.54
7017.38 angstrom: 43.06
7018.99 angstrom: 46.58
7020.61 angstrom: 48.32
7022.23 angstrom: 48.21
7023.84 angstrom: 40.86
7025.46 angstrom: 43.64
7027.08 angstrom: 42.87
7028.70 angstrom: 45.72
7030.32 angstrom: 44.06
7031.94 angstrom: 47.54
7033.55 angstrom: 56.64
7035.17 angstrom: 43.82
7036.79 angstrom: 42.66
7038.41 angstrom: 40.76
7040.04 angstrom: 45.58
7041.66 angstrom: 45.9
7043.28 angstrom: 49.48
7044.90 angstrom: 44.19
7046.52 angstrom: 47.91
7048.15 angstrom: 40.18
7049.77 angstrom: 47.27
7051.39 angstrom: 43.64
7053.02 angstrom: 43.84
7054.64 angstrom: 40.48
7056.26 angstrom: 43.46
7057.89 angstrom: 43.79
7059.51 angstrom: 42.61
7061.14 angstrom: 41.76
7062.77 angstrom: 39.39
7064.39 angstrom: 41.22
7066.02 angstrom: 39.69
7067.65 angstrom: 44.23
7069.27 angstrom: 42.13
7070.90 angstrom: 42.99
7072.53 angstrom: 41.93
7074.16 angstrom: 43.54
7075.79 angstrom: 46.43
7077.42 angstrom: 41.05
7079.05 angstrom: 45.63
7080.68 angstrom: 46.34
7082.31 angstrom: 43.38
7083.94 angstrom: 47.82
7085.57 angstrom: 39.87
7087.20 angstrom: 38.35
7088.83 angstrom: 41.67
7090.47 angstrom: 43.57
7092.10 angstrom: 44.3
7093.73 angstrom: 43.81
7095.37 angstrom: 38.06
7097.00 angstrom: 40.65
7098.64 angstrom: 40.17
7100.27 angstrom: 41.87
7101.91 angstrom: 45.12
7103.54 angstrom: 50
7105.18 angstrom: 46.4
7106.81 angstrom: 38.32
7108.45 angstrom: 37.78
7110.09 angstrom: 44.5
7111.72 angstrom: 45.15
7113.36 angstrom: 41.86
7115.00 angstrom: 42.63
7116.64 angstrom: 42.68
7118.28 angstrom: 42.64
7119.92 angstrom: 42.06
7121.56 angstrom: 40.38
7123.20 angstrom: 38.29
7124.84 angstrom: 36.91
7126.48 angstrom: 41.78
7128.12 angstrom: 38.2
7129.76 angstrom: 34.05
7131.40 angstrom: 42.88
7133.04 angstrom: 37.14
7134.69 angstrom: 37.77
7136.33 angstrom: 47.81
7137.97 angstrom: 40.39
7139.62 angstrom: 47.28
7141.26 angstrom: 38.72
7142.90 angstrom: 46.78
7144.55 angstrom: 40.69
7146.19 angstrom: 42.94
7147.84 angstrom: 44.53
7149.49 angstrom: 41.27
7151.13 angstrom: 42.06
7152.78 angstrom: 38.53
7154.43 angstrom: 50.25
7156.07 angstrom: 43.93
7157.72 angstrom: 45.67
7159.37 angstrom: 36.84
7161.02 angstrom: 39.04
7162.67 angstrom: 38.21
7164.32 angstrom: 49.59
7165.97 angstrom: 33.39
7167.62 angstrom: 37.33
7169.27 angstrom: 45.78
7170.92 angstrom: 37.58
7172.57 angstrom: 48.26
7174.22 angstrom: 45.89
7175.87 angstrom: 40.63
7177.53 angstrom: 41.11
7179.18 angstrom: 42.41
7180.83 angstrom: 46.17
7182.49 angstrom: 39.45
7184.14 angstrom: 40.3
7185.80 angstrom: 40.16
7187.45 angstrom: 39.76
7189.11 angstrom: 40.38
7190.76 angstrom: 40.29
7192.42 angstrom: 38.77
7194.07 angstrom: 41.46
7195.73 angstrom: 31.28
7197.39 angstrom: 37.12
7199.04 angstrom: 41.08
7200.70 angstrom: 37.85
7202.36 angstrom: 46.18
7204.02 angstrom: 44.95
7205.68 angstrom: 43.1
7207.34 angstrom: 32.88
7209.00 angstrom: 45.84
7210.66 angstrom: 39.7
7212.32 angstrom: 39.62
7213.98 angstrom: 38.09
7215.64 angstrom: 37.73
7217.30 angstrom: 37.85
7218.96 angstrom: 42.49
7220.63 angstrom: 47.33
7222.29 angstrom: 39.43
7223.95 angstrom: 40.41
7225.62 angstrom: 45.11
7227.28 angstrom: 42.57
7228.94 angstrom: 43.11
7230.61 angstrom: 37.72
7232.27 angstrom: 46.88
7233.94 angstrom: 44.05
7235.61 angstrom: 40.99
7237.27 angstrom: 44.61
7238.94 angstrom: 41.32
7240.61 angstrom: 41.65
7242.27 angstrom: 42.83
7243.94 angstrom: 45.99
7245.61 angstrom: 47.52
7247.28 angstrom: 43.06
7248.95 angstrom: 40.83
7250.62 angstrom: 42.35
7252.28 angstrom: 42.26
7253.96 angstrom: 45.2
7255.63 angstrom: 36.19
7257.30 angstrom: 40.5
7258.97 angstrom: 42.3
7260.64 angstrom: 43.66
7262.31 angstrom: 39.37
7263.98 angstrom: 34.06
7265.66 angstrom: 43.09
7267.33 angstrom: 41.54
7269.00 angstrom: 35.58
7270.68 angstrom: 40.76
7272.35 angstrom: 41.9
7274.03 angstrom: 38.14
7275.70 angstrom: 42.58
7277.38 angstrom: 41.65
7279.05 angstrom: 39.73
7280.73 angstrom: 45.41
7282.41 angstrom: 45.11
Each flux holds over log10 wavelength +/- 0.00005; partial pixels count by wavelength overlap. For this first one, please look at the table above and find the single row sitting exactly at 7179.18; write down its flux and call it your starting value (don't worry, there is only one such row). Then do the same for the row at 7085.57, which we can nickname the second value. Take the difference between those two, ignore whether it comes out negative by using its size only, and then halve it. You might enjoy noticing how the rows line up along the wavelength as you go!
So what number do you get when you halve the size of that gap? 1.3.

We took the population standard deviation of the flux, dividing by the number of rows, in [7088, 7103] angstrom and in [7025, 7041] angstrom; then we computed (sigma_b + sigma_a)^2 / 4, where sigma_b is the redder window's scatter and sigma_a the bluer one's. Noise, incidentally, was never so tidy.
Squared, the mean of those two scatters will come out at 10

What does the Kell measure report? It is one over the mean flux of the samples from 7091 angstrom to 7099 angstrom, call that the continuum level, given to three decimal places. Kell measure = 0.024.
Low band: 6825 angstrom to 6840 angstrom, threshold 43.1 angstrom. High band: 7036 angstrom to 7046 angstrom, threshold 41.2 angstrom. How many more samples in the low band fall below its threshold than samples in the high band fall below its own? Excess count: 4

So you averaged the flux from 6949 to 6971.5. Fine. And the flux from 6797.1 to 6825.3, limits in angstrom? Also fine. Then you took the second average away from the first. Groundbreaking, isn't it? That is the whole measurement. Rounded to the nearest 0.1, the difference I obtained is -2.5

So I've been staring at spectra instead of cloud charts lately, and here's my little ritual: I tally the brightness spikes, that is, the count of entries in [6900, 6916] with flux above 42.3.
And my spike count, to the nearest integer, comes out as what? 6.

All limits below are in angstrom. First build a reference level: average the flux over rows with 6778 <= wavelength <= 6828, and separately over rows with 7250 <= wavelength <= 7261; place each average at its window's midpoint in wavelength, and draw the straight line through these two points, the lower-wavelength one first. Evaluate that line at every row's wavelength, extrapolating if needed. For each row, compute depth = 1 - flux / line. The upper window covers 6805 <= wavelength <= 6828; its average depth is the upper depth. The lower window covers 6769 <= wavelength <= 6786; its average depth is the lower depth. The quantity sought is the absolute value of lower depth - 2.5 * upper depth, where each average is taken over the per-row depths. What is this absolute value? 0.06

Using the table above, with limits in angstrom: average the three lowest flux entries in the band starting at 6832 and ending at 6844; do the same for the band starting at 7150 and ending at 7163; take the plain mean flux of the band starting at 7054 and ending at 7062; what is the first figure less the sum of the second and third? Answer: -40.9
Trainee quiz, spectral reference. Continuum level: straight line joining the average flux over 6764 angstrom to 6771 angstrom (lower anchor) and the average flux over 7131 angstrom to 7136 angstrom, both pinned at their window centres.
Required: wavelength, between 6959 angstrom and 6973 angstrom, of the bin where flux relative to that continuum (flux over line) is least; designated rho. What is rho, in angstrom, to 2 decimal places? 6965.86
